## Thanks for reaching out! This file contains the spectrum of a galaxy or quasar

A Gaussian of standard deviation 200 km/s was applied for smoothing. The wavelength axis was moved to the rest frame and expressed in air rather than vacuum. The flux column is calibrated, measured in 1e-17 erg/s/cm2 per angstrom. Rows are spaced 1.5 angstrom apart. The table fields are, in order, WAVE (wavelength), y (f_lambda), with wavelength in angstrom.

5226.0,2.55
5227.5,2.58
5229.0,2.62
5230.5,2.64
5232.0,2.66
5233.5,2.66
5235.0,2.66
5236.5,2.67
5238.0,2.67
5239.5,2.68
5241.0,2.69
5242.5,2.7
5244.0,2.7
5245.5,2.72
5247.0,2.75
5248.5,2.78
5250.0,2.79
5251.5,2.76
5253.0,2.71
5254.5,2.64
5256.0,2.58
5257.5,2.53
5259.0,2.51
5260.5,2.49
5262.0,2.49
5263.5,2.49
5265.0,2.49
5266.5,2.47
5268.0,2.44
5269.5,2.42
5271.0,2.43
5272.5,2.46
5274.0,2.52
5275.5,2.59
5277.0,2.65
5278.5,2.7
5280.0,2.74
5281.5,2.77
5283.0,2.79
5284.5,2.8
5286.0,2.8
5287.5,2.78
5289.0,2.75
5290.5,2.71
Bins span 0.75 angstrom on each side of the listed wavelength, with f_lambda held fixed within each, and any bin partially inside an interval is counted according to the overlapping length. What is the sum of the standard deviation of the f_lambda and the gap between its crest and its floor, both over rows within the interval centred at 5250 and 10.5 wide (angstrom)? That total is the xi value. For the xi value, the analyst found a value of 0.20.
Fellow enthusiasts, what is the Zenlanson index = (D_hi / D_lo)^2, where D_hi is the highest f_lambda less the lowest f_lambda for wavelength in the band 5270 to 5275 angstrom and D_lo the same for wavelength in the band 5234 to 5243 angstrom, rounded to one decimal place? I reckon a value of 5.1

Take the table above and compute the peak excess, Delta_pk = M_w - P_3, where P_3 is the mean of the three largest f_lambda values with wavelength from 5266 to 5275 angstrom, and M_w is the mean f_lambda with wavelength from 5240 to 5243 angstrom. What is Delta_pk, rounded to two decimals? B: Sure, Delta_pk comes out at 0.21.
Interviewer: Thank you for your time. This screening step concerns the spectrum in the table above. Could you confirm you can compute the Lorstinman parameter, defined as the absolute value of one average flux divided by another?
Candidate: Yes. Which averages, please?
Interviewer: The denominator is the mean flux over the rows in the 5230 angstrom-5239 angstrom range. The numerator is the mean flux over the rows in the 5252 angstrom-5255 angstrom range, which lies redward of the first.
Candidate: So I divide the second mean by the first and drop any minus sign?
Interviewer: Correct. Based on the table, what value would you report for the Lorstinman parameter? 1.01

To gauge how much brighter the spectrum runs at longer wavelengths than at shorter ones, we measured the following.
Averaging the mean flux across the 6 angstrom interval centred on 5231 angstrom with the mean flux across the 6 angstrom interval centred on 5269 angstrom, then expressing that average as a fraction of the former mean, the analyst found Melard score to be 0.96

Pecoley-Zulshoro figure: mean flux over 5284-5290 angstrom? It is 2.78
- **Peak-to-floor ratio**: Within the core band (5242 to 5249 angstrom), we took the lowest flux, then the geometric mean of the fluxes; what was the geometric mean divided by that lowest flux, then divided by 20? 0.0506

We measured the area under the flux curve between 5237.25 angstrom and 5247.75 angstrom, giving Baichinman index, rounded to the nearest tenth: 28.4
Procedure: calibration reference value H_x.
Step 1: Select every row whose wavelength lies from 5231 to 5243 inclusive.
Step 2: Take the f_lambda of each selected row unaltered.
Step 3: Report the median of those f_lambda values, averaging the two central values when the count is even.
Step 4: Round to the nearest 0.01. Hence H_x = 2.67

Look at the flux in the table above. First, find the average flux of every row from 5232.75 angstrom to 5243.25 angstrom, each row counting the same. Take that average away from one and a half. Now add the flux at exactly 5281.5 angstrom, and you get 1.59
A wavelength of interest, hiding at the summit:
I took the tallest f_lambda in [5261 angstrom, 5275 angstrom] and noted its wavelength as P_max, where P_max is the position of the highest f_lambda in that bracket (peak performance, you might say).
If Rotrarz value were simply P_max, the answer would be 5274.0 angstrom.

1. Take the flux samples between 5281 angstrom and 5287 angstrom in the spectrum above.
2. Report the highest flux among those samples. 2.8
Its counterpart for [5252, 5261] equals 2.71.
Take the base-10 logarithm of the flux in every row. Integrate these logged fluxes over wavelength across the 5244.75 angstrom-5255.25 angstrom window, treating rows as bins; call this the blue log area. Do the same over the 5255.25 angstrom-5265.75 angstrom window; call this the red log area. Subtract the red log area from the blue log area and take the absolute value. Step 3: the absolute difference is 0.4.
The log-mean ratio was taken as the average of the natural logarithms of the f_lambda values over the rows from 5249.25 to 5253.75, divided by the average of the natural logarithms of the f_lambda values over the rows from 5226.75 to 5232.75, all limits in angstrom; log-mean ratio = 1.05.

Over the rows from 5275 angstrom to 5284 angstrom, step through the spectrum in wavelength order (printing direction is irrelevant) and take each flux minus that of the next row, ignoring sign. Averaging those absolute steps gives 0.040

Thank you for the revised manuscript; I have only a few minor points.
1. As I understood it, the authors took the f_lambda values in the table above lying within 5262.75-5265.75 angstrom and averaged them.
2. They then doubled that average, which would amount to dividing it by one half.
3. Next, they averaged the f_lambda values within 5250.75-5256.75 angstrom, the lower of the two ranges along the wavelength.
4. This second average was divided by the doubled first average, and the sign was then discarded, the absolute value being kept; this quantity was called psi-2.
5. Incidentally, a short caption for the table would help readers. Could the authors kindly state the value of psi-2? 0.537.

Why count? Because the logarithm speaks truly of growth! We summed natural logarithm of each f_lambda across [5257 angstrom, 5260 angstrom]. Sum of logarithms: 1.85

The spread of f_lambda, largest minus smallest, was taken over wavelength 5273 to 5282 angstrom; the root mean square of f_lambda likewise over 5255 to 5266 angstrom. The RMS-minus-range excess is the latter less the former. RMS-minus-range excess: 2.26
